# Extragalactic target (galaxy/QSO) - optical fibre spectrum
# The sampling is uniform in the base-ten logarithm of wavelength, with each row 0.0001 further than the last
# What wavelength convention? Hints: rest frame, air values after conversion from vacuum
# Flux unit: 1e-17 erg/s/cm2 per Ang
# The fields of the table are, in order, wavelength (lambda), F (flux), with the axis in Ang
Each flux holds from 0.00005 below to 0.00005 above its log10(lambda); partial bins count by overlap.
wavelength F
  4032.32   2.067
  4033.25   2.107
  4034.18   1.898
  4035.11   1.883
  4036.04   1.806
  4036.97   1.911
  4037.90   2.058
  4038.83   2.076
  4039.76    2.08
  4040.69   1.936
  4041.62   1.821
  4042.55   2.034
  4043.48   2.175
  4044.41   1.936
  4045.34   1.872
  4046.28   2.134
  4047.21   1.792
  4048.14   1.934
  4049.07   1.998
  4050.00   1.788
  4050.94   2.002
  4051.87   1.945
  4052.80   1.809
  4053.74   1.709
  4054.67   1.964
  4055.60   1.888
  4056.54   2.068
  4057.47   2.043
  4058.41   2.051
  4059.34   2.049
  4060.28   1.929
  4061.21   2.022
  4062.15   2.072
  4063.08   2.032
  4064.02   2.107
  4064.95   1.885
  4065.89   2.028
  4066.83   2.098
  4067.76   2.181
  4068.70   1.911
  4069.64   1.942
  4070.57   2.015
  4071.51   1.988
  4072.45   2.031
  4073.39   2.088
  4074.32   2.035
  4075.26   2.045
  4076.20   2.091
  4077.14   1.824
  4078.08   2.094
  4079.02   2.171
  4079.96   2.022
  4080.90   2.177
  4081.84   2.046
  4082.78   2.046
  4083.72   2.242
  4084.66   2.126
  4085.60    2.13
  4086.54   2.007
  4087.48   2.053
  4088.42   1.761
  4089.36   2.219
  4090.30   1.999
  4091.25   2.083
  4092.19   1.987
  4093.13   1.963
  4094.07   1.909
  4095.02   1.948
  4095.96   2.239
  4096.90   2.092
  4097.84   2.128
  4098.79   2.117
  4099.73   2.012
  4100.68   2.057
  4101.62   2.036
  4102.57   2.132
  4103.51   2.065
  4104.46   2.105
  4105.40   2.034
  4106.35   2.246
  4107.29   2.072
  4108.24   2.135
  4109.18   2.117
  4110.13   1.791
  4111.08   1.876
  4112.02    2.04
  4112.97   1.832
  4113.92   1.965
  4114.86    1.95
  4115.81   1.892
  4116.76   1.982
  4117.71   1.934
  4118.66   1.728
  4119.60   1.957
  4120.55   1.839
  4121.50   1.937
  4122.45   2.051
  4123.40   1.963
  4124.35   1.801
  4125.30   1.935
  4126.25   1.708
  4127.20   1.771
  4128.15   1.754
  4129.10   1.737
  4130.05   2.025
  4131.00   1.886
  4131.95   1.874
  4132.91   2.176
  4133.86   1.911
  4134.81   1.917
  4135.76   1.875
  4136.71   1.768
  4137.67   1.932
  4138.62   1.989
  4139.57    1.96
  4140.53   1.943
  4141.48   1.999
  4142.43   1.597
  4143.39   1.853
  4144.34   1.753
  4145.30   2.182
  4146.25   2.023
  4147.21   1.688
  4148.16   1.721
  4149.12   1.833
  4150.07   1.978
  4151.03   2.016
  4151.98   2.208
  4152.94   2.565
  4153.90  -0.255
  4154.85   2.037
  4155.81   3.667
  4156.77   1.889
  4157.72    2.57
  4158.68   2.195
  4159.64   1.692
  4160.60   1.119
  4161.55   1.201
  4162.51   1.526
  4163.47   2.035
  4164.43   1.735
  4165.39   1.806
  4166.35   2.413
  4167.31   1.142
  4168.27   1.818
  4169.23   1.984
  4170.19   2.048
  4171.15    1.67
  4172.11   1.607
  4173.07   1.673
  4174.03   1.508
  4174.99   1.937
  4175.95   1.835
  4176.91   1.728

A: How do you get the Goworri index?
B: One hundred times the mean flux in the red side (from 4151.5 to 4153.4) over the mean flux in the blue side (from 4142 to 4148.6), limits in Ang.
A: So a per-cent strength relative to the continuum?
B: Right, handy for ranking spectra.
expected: 130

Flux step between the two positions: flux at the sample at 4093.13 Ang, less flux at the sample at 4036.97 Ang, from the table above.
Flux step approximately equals 0.052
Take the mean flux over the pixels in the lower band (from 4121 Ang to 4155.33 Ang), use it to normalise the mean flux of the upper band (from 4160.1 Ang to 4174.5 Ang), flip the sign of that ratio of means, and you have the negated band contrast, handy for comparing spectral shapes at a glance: -0.90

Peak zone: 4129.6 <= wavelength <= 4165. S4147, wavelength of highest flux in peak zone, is 4155.81 Ang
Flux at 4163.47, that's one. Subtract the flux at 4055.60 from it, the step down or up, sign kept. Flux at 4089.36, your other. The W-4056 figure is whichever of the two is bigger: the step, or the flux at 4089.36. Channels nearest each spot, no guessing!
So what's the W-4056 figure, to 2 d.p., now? 2.22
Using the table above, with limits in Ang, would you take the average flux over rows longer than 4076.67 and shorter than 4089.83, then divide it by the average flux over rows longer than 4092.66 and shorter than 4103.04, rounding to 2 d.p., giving 1.00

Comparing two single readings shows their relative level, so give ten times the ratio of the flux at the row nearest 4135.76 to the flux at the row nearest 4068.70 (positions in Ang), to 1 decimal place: 9.8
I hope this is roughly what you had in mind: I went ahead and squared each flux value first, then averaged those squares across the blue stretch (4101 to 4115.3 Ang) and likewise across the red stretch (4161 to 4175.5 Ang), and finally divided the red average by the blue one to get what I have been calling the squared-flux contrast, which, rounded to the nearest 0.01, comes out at 0.76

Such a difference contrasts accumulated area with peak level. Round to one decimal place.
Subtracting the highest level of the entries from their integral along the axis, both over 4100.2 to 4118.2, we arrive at 34.0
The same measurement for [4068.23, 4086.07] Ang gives 34.4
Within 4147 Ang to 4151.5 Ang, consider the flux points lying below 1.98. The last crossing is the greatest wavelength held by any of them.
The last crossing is 4150.07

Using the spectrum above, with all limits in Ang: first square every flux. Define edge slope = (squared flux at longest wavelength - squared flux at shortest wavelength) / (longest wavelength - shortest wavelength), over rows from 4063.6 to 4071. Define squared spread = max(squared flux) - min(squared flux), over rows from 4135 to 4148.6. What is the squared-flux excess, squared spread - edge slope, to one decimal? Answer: 2.3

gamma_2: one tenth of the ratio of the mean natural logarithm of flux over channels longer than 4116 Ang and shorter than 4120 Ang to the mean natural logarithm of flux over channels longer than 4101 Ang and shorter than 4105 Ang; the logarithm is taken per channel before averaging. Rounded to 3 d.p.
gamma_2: 0.087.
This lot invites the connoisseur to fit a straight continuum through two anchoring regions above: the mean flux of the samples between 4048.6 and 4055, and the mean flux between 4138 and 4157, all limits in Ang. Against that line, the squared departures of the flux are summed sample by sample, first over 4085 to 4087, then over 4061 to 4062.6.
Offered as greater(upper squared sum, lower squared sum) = 0.062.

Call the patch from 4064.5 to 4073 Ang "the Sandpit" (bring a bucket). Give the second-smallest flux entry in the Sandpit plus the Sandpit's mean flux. 3.92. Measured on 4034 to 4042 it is 3.76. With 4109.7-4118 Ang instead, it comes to 3.75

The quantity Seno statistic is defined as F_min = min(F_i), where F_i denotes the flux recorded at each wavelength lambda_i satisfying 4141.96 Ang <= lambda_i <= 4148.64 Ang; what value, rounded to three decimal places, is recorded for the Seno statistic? 1.597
